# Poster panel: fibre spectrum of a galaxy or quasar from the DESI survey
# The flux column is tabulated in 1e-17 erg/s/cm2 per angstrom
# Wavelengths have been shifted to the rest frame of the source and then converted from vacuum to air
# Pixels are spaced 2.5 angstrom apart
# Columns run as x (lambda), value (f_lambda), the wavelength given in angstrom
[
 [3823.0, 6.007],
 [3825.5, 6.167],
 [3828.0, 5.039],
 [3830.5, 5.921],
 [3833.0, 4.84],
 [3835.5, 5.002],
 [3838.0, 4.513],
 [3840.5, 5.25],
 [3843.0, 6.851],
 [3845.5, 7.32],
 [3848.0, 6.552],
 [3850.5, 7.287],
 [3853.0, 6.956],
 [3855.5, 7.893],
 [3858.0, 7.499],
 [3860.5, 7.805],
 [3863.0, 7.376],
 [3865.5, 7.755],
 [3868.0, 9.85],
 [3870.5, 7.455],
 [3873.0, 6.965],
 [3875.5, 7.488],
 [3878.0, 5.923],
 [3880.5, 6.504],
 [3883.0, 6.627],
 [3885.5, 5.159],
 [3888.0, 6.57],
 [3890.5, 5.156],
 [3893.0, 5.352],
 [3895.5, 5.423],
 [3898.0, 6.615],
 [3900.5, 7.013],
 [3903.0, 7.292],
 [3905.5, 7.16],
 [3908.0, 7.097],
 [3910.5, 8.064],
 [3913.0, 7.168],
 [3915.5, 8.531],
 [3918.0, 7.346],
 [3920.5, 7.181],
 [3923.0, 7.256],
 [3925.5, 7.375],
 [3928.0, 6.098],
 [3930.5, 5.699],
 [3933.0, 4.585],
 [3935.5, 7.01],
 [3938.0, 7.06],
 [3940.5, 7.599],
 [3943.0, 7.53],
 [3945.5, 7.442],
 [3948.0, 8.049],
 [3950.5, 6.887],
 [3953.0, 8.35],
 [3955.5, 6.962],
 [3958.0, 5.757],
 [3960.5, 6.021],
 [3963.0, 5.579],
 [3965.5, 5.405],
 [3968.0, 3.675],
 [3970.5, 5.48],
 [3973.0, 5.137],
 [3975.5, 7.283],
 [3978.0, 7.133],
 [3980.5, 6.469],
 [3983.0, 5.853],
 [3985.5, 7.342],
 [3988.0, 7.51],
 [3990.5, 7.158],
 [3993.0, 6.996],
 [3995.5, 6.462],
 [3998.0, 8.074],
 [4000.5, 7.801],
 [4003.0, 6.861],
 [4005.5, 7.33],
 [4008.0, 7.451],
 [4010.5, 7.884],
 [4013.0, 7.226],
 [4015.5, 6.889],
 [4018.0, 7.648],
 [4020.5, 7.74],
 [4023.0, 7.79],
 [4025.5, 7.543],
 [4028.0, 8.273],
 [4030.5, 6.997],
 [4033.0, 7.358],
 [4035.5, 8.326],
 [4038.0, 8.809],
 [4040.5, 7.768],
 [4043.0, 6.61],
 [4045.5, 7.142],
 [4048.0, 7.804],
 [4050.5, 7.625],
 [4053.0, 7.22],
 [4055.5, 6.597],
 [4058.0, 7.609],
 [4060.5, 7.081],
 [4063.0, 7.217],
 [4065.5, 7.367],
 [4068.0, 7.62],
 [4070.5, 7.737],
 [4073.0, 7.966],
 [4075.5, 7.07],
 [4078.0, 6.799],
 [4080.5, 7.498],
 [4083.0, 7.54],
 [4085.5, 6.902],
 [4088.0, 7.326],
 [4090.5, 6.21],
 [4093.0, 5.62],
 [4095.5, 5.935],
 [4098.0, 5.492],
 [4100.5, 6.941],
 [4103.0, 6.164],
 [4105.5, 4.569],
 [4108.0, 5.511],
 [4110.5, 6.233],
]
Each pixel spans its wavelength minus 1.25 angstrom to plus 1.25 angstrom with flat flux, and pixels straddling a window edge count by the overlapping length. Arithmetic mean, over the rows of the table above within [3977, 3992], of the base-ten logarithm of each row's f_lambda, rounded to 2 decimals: 0.84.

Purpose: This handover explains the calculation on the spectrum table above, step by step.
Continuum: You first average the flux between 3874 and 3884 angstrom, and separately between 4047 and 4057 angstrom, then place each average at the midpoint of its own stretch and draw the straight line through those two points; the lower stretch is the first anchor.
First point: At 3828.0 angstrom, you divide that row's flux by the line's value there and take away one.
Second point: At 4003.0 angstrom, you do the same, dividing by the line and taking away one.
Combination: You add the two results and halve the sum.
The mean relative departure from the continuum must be -0.127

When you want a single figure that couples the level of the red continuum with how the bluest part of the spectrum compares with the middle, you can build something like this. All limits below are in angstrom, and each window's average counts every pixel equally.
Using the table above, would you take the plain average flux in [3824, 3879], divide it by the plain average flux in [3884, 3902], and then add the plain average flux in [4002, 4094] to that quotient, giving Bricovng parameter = 8.50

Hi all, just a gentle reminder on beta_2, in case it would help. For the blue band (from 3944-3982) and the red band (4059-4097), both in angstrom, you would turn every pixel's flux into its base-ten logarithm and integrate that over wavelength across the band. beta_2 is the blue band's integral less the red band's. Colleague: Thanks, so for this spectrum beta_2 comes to -2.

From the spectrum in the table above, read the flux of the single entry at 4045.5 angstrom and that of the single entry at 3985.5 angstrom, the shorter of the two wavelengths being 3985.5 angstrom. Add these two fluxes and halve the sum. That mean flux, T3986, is 7.24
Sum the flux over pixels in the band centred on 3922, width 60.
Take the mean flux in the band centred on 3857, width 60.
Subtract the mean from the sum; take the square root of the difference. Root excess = 12.7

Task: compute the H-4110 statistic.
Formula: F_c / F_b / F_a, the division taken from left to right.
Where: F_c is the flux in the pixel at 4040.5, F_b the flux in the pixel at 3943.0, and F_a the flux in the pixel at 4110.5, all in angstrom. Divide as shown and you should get 0.166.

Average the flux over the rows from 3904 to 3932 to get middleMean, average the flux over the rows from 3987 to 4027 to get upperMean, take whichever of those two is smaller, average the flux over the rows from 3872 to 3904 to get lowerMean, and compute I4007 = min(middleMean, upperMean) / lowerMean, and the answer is 1.14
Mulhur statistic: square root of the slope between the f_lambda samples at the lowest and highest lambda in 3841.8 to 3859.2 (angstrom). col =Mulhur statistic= 0.21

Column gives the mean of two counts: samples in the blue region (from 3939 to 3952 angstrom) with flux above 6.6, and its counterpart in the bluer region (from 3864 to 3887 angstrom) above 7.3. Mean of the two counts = 4.5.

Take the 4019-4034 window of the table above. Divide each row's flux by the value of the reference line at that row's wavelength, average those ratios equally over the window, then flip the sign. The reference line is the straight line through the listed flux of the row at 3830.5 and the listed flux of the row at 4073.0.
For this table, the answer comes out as -1.01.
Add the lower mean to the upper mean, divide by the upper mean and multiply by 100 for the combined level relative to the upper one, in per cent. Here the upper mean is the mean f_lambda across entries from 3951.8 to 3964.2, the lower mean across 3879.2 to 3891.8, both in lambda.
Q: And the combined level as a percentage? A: 192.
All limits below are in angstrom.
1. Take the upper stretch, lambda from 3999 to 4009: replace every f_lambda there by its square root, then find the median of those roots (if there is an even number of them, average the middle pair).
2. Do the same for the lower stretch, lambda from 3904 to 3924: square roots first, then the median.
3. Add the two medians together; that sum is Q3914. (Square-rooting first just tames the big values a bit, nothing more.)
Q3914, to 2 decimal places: 5.41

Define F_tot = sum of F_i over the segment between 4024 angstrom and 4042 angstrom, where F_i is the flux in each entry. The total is 55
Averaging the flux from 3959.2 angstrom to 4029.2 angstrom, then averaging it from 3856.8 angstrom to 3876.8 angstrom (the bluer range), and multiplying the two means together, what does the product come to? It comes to 53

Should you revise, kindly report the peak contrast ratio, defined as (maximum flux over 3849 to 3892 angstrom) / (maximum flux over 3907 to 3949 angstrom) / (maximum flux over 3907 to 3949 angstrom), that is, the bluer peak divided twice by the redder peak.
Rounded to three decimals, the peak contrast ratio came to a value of 0.135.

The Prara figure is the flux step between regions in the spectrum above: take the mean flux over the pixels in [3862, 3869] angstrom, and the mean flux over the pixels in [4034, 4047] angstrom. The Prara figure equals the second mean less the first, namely -0.6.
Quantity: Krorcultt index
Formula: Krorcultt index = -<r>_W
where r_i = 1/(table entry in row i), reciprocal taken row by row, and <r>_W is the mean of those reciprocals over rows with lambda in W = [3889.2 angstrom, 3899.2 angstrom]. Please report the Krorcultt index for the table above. -0.179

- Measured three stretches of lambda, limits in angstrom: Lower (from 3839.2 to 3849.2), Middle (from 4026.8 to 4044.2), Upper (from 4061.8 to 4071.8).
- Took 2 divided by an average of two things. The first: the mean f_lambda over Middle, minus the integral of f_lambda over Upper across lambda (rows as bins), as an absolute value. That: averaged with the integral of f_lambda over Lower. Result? 0.0303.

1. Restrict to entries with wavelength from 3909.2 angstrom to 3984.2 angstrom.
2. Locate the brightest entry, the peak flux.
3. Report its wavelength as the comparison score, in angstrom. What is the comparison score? 3915.5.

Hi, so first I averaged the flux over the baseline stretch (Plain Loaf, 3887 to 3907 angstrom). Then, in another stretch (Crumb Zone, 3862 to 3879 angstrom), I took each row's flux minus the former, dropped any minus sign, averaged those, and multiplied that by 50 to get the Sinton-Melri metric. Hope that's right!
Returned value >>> 67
